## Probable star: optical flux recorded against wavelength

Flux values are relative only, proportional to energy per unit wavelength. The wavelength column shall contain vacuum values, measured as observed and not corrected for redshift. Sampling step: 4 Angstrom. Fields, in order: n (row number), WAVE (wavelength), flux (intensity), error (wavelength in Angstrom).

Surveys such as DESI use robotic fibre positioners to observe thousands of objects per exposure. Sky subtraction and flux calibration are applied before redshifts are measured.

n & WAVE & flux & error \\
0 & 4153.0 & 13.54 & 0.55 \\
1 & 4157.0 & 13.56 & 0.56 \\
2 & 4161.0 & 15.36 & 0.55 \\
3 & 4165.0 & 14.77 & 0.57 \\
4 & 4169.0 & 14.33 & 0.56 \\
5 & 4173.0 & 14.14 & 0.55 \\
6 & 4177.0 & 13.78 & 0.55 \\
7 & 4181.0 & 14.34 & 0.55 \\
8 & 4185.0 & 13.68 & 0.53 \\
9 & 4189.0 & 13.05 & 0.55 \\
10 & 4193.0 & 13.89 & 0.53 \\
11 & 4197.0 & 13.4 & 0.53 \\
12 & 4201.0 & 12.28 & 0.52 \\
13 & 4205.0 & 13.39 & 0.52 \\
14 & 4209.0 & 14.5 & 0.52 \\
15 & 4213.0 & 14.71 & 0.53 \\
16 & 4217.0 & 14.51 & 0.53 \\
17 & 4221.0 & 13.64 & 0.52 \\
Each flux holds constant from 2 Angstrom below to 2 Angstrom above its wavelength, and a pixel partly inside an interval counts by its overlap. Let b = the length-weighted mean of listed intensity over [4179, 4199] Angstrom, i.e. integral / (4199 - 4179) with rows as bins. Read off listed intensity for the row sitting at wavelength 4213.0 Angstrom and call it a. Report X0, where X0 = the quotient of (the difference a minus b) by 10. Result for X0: 0.10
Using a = 14.71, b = 13.7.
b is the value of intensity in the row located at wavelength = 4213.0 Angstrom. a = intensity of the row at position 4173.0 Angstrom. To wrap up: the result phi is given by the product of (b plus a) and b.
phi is 424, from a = 14.14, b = 14.71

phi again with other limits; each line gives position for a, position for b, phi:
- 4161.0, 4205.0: 385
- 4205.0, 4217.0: 405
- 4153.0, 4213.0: 416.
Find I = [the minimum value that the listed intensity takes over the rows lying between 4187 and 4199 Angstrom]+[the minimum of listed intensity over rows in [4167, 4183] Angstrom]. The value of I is 26.8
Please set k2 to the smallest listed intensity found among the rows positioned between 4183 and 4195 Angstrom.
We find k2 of 13.05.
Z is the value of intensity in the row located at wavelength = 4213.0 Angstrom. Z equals 14.71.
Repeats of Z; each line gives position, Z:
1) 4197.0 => 13.4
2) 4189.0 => 13.05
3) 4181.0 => 14.34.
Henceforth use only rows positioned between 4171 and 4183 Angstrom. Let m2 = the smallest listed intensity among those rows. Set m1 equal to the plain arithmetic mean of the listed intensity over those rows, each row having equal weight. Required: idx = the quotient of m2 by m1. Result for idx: 0.978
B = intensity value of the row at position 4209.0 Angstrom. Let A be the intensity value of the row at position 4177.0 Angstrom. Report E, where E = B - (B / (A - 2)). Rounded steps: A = 13.78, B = 14.5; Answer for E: 13.3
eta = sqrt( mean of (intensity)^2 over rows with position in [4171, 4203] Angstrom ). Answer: 13.6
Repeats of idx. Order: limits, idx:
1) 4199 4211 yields 0.917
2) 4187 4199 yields 0.971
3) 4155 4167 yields 0.931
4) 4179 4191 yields 0.953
